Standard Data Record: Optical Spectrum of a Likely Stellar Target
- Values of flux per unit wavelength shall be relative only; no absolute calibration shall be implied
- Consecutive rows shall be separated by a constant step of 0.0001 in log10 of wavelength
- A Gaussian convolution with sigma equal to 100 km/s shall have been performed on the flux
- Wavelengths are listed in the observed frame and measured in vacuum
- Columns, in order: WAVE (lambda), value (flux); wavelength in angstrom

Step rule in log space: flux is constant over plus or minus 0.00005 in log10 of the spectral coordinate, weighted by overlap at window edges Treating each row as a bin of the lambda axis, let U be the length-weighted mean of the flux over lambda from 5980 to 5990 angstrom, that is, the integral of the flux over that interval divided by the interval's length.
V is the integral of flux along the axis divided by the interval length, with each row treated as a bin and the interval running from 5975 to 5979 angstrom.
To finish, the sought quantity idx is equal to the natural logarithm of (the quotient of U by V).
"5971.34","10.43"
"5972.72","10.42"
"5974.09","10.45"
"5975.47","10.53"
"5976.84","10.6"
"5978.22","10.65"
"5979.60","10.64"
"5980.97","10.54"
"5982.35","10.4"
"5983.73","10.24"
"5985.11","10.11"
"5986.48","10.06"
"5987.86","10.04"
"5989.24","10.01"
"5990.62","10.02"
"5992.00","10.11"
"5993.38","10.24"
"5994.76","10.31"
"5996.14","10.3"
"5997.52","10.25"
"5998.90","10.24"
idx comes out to -0.036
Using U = 10.2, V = 10.6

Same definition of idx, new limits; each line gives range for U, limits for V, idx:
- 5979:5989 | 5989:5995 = 0.014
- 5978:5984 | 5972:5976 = 0.004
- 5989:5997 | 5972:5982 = -0.035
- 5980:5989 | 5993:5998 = -0.004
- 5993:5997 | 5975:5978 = -0.029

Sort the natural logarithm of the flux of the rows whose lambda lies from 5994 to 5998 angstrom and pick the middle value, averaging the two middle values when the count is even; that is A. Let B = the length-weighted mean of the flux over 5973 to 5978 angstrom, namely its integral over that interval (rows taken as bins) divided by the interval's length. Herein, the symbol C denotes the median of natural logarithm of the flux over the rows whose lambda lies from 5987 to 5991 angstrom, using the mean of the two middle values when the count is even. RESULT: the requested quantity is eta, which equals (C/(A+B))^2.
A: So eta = 0.0321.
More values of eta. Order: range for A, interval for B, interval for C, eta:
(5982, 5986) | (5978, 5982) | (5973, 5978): 0.0332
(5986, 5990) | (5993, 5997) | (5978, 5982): 0.0352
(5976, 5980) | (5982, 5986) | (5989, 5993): 0.0334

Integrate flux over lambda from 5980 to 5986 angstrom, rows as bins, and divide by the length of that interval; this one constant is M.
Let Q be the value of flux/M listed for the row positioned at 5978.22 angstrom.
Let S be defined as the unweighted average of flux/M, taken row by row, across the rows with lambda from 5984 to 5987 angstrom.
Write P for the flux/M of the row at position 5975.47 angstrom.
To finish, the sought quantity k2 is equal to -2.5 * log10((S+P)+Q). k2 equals -1.20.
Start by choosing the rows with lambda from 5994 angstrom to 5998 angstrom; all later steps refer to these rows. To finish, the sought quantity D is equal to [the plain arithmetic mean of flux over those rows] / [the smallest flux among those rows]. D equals 1.004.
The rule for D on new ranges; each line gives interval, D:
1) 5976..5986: 1.034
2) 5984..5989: 1.003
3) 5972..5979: 1.011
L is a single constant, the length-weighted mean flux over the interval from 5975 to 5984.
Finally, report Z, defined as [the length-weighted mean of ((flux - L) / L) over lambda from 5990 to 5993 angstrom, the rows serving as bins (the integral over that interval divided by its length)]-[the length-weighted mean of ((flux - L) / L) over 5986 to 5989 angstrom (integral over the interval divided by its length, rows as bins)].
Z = 0.004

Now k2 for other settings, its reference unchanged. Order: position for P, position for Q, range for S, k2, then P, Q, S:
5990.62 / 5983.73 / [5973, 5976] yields -1.18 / 0.97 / 0.99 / 1.01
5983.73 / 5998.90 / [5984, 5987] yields -1.18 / 0.99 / 0.99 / 0.98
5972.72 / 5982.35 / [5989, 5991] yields -1.19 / 1.01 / 1.01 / 0.97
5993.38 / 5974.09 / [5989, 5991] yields -1.18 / 0.99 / 1.01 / 0.97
